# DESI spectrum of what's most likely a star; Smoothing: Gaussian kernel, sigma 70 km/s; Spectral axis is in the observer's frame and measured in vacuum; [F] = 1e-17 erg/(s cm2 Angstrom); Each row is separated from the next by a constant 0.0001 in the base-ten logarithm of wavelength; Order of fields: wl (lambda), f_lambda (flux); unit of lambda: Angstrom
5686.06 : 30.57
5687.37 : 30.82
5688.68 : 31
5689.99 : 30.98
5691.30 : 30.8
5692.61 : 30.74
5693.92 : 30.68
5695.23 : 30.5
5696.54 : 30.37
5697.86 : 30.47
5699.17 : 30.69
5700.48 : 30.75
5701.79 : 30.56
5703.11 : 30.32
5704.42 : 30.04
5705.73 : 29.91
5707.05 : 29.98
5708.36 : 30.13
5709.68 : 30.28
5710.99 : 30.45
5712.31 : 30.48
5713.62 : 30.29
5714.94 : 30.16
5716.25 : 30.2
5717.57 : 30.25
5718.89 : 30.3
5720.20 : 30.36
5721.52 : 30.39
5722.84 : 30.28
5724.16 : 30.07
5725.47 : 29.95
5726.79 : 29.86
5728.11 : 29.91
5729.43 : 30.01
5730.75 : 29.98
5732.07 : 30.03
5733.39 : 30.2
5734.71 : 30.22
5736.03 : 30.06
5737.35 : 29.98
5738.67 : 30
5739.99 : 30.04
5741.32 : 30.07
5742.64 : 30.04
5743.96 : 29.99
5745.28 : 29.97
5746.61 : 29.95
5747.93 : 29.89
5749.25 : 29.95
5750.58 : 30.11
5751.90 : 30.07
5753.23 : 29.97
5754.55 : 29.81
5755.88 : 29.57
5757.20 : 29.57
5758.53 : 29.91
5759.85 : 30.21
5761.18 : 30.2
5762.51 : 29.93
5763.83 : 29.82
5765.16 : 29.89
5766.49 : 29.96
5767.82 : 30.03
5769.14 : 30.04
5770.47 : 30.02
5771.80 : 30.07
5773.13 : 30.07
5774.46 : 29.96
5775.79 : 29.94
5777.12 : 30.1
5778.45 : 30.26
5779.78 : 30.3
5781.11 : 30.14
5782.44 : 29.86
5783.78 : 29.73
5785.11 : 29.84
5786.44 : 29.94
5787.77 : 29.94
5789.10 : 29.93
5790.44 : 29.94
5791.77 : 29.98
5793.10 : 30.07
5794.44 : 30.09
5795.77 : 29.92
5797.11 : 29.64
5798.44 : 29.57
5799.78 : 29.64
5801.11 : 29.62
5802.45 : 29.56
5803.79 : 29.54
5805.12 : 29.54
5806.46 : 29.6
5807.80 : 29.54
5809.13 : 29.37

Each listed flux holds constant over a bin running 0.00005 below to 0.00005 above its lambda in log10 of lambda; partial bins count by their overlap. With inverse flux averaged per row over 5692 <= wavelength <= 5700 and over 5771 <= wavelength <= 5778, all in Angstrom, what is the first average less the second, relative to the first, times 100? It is -1.8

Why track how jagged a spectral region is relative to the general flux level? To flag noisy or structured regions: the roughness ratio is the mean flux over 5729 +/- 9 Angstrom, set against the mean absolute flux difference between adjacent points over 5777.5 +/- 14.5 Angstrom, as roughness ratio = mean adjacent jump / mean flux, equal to 0.0026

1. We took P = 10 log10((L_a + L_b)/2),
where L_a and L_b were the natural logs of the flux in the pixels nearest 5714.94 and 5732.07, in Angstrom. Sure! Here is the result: 5.32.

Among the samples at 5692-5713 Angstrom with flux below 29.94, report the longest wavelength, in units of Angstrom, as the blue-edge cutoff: 5705.73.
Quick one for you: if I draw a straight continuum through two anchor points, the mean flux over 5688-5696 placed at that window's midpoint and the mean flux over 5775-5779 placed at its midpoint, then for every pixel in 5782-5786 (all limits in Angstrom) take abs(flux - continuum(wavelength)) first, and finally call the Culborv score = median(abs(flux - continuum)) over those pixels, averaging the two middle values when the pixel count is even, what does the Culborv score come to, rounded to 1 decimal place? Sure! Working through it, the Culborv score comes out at 0.2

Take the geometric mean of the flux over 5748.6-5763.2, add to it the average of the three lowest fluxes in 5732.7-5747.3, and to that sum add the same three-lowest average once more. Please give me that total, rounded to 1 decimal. 89.9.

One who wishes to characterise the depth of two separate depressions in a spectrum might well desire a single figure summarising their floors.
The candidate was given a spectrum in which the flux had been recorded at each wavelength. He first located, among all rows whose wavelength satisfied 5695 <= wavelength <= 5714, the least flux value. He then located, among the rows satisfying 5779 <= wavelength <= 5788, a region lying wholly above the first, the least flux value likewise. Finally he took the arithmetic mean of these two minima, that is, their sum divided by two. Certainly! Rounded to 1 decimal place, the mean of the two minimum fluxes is 29.8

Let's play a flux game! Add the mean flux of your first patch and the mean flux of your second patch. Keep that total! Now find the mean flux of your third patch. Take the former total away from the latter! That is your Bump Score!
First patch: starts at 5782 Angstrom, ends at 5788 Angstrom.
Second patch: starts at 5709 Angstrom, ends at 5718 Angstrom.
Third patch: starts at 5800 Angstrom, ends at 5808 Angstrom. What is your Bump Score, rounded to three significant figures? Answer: -30.6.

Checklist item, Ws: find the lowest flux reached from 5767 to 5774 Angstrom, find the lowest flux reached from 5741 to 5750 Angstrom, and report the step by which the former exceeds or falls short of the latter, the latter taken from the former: 0.13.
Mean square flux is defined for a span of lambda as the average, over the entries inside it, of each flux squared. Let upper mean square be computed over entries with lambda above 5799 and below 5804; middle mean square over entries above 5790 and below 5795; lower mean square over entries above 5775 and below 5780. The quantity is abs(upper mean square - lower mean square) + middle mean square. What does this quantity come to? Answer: 935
